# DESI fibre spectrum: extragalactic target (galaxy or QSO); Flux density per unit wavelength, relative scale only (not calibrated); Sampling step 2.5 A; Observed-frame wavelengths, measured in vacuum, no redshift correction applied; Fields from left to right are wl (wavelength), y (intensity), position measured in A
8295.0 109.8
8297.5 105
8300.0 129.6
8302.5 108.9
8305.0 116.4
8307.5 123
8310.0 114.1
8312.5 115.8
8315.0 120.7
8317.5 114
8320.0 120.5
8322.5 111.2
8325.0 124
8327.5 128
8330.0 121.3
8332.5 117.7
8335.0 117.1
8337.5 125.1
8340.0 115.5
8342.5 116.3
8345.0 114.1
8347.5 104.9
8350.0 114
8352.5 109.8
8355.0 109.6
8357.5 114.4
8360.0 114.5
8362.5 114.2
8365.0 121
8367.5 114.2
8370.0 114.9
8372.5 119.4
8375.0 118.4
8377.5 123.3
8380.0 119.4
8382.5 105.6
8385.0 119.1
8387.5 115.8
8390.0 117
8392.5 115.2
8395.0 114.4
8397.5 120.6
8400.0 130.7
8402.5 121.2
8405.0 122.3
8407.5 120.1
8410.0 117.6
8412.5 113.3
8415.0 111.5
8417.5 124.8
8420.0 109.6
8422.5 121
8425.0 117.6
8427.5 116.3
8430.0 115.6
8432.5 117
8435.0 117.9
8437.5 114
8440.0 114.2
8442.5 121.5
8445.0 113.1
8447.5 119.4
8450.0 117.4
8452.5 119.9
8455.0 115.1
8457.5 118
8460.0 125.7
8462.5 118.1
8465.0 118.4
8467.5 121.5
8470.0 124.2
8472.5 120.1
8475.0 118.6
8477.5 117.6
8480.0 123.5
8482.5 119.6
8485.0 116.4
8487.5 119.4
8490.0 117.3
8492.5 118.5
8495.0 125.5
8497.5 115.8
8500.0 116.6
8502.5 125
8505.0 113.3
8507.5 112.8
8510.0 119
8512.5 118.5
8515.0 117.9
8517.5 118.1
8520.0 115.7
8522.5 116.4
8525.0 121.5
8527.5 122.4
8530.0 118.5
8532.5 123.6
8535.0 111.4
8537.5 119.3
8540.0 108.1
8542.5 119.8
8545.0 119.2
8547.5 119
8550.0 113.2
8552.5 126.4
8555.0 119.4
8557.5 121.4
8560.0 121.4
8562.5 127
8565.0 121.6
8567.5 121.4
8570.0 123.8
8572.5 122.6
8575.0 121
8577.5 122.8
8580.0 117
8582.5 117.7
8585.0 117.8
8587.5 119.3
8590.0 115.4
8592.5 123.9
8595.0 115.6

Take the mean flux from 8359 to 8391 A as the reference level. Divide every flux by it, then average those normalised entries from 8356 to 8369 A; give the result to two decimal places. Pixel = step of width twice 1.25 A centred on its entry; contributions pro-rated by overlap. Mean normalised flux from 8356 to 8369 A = 0.99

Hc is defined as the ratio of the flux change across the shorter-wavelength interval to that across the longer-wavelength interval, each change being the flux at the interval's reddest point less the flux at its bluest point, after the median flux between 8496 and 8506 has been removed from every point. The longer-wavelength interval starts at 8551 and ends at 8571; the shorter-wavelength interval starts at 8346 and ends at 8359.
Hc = -3.7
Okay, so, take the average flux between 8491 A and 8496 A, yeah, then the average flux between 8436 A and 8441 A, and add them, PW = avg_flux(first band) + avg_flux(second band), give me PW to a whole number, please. 236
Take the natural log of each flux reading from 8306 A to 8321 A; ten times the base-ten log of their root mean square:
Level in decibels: 6.79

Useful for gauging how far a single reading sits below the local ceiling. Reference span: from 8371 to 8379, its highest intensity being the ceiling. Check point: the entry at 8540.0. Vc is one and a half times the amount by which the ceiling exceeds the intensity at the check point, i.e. 22.8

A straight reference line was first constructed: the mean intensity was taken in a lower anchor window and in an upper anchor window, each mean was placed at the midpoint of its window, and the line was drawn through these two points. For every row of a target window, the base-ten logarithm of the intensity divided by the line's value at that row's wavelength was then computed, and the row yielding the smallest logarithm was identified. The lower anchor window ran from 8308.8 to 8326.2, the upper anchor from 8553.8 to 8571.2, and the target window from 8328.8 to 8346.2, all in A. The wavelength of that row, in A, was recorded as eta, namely 8345.0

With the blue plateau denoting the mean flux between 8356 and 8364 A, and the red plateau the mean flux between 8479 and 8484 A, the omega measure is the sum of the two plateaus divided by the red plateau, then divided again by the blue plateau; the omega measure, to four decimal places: 0.0170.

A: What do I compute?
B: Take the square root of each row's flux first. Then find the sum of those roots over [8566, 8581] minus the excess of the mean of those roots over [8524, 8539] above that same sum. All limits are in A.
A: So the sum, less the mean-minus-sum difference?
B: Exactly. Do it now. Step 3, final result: 121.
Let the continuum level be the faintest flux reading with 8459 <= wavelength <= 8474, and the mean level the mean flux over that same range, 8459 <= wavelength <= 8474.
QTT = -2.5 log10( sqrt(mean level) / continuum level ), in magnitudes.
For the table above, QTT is 2.58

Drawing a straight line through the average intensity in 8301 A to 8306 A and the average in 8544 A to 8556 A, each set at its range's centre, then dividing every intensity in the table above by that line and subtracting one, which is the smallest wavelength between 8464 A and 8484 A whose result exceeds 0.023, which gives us 8467.5 A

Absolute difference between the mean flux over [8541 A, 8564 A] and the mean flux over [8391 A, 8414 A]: 1.3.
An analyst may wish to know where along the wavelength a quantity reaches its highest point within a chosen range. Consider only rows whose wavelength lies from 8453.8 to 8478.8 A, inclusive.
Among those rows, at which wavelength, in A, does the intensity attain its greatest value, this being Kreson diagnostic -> 8460.0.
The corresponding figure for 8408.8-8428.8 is 8417.5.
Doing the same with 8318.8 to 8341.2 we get 8327.5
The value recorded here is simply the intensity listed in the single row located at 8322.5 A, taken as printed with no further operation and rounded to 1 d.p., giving 111.2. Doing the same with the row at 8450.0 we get 117.4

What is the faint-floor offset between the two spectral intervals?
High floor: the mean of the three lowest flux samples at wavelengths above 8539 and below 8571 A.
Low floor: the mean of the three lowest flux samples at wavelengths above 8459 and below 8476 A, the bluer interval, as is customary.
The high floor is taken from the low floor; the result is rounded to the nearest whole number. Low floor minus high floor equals 5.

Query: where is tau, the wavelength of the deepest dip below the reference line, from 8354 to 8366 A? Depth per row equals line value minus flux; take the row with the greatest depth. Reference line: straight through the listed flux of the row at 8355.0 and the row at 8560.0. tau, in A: 8355.0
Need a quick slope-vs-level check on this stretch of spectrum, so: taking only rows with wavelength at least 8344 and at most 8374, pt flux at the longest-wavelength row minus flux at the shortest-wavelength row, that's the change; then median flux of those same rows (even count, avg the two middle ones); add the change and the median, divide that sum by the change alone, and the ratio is 23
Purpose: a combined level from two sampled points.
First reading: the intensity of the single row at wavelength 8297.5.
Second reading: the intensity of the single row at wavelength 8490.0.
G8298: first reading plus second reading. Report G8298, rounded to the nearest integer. 222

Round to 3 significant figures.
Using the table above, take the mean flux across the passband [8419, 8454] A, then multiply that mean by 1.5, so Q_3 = 175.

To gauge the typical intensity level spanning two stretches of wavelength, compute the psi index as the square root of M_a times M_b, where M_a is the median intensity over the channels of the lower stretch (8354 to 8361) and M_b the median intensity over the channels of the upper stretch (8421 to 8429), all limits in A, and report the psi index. 116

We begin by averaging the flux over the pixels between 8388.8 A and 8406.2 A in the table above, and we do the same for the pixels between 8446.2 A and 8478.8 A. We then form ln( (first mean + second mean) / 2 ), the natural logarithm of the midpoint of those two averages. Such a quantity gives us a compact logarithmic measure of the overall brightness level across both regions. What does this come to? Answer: 4.79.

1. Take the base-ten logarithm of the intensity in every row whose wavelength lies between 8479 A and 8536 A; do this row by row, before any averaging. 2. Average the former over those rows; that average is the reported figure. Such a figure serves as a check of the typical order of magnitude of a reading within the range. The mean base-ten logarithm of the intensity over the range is 2.074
